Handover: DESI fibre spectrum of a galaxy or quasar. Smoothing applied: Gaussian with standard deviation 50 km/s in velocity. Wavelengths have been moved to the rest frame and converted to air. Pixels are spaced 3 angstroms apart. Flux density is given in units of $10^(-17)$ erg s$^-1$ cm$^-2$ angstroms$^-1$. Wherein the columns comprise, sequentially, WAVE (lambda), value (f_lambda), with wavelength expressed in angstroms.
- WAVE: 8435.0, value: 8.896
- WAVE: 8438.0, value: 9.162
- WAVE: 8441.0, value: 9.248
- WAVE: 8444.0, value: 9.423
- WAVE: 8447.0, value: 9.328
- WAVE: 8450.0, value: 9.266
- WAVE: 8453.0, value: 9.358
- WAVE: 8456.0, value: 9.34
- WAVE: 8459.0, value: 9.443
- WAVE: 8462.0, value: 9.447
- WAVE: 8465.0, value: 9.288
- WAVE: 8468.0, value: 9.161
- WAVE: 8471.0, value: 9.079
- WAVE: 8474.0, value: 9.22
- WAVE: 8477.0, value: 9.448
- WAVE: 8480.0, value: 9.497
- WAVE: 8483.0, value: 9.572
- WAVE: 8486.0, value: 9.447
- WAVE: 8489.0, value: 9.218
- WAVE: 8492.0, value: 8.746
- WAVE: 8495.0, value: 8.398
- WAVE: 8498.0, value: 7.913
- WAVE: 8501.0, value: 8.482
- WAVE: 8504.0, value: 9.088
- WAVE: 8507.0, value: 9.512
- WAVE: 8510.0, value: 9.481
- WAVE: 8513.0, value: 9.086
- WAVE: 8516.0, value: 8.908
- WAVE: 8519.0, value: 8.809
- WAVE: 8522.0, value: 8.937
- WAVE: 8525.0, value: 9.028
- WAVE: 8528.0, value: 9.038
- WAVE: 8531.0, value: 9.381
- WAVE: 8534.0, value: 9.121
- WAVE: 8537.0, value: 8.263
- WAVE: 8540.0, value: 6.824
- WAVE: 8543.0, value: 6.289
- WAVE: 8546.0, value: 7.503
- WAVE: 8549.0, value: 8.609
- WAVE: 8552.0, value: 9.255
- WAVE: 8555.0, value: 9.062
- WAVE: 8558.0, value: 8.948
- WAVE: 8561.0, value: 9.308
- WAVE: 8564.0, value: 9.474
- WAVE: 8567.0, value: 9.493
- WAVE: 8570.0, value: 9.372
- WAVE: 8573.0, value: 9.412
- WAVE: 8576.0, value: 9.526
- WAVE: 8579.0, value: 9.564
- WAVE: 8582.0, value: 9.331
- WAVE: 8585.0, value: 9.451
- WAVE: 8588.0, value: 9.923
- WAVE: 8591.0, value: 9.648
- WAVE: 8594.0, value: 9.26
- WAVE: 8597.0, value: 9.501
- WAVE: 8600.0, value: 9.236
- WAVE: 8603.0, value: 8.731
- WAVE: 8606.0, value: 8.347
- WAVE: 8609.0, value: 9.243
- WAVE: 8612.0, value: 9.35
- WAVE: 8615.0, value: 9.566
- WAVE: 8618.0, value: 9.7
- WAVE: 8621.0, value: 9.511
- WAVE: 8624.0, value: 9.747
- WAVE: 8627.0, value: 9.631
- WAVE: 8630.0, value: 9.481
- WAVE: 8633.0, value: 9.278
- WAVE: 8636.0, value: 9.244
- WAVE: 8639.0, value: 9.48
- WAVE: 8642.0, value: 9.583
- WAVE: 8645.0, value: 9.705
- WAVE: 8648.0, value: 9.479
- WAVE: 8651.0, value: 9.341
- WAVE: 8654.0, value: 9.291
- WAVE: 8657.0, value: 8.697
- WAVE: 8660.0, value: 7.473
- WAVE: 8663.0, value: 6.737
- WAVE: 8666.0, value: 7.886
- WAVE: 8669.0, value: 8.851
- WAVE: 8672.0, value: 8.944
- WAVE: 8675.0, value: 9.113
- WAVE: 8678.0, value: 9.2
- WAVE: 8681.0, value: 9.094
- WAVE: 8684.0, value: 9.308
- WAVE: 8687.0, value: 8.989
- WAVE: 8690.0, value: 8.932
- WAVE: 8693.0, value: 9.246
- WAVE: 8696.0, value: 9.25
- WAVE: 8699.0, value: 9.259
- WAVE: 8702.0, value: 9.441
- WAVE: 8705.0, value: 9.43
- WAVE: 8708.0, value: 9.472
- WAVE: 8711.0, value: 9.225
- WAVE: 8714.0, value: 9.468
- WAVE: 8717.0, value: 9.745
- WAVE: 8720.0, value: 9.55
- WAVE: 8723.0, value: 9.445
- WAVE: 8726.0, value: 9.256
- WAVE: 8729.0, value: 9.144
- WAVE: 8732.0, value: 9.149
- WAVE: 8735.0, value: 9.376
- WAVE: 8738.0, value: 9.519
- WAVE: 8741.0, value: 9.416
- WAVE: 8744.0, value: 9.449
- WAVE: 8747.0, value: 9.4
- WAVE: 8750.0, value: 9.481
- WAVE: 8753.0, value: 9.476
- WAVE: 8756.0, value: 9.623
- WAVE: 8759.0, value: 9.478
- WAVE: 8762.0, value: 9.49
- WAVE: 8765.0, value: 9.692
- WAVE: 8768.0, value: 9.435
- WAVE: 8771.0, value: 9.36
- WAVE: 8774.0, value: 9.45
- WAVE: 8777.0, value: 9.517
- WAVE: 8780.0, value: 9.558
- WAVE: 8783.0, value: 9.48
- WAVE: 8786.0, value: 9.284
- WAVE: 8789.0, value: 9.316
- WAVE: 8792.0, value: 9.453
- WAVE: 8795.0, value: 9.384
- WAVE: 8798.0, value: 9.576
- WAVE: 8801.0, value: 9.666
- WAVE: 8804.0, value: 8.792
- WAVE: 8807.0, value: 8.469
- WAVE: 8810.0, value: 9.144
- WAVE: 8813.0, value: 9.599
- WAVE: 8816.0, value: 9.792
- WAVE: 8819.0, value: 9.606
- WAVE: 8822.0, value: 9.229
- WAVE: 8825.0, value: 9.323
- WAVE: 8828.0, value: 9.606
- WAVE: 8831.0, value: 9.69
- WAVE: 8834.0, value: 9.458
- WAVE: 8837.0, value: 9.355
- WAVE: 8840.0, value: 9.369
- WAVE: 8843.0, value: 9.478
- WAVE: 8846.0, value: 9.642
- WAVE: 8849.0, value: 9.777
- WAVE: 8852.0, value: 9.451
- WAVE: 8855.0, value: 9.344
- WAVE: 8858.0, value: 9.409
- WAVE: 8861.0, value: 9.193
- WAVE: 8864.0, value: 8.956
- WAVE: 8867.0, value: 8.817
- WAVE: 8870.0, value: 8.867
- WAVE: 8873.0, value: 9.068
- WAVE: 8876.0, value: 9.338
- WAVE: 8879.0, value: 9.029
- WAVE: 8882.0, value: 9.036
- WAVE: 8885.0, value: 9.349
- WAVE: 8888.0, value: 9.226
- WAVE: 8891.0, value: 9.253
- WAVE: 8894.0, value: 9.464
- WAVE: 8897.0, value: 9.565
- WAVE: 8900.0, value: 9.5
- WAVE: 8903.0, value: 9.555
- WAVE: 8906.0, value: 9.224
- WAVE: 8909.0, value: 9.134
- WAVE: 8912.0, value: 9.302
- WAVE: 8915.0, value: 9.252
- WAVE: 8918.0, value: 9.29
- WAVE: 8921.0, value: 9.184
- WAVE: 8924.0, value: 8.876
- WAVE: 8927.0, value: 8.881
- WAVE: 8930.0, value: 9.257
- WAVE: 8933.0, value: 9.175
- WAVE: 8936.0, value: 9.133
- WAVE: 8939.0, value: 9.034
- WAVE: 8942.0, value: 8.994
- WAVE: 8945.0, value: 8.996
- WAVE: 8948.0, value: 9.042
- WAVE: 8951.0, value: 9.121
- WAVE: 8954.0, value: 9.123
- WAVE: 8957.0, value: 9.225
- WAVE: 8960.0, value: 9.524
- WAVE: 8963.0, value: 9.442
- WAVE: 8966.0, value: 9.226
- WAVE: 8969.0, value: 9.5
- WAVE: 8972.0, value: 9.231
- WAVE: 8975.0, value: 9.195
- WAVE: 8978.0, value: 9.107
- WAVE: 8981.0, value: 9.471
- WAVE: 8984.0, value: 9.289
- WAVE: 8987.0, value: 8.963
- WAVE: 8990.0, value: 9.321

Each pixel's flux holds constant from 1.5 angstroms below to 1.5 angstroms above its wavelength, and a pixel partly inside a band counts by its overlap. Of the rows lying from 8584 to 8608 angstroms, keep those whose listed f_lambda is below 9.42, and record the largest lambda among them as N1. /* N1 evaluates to 8606.0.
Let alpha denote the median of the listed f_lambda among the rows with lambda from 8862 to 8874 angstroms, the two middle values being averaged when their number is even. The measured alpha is 8.9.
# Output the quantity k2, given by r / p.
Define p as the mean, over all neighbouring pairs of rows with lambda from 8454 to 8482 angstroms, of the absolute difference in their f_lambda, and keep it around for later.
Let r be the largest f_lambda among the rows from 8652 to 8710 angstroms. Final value 85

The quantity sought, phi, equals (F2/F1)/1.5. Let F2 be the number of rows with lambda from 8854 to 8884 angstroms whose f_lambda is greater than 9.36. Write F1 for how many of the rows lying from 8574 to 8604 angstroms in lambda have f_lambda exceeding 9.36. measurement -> 0.11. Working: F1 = 6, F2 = 1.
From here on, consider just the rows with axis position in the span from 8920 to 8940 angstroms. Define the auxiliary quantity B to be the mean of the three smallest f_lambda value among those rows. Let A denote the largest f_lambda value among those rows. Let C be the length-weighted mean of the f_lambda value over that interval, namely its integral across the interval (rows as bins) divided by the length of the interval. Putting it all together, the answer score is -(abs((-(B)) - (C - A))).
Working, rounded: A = 9.257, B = 8.93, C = 9.08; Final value -8.75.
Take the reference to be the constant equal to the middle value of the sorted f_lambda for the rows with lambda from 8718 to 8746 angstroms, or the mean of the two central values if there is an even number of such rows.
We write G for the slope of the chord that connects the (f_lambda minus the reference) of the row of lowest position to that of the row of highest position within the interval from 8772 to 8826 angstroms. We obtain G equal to -0.002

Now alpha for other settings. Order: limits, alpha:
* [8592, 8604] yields 9.2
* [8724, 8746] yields 9.4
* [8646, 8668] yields 8.7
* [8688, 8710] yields 9.3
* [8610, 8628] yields 9.6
